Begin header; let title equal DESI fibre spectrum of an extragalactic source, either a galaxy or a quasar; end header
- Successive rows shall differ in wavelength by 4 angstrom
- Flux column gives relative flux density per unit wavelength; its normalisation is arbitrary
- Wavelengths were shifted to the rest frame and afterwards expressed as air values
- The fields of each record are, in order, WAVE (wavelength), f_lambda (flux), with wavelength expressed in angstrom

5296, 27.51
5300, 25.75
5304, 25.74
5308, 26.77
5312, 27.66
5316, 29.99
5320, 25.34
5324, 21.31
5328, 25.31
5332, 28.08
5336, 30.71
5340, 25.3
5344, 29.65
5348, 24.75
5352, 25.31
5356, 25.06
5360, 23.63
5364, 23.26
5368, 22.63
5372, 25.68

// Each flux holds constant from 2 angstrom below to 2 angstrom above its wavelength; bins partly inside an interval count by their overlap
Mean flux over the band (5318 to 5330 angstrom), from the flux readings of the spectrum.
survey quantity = 24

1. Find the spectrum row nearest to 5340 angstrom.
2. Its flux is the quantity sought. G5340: 25.3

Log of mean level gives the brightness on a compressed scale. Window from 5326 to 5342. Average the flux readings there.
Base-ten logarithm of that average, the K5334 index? 1.437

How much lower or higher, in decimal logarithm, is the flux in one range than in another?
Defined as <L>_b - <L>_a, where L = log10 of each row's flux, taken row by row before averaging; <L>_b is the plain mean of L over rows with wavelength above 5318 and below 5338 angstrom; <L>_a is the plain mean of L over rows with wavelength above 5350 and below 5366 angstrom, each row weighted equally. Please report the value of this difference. 0.03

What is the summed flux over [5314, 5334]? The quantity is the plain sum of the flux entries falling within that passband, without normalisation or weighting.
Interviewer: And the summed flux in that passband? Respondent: 130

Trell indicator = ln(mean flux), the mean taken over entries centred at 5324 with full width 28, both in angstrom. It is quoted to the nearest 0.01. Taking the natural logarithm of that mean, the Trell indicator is 3.29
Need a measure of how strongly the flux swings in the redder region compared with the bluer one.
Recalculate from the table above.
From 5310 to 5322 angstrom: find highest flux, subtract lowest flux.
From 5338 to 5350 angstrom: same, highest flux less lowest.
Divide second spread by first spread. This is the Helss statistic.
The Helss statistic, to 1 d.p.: 1.1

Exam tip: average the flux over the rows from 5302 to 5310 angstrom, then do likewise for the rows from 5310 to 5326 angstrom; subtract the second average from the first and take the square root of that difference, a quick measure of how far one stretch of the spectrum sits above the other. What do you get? 0.42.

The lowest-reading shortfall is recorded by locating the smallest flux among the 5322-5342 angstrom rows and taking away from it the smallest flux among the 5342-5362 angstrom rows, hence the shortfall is -2.3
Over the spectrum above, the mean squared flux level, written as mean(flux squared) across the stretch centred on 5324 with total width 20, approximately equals 685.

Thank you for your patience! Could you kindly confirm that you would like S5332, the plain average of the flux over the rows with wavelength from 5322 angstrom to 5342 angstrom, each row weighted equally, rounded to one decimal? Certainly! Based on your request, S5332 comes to 26.1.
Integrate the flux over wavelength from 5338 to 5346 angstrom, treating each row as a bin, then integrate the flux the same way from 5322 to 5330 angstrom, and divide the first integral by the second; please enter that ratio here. 1.18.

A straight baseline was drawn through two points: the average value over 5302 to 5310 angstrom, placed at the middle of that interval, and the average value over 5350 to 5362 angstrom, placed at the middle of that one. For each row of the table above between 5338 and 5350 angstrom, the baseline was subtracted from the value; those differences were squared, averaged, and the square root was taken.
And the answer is 2.7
